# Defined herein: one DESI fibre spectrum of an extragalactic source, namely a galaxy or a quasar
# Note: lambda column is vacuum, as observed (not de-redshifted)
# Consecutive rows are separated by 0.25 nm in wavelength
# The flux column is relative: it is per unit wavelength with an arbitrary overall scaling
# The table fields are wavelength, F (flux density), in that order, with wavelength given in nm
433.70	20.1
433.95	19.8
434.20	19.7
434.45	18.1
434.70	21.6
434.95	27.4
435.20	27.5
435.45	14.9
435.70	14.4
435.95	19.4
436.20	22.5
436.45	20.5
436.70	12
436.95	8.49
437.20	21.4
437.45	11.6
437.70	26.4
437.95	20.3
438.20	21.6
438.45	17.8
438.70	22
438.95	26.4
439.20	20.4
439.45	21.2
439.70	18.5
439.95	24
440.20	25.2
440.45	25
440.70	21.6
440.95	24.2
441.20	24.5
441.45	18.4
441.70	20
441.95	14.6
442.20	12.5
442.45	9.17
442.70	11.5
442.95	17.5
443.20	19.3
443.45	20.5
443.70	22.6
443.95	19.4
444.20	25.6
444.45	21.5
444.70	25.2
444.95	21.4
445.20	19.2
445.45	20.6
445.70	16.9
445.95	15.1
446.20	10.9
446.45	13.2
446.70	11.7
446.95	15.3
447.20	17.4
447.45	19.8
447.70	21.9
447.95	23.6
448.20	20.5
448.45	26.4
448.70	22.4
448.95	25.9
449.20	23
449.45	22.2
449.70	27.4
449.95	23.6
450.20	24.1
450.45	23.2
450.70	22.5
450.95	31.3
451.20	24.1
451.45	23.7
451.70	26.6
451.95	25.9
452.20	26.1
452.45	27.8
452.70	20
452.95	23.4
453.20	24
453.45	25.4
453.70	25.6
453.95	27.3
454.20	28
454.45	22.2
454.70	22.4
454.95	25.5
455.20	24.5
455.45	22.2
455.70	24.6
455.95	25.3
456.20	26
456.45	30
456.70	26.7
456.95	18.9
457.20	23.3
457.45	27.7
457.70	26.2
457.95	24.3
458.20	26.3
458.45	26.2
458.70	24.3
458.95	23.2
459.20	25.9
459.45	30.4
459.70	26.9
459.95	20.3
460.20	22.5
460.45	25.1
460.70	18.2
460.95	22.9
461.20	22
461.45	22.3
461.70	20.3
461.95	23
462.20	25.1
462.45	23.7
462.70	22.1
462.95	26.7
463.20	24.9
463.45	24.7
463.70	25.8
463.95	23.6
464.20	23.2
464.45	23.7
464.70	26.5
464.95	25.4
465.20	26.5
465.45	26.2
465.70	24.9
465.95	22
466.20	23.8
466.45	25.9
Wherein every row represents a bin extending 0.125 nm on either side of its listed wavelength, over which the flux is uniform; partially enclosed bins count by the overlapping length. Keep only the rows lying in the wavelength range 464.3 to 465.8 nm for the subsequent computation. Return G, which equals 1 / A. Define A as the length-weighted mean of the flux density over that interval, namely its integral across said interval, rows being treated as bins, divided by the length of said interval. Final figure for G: 0.039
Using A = 26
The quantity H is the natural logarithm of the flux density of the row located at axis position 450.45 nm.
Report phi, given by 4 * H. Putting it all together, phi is 12.6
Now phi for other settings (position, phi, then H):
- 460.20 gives 12.5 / 3.11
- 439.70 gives 11.7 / 2.92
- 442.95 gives 11.4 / 2.86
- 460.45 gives 12.9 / 3.22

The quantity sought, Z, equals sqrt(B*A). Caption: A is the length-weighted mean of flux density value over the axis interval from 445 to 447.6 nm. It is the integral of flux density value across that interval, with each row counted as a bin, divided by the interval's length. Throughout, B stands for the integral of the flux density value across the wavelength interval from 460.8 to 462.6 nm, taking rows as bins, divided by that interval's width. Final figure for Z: 19.2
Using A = 16.2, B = 22.7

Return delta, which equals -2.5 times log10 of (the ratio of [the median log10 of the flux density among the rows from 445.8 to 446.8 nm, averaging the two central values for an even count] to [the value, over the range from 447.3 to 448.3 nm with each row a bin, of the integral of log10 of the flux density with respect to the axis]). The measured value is 0.21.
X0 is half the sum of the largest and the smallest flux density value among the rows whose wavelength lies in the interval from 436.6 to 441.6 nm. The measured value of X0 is 17.4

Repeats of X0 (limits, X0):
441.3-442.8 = 14.6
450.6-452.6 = 26.9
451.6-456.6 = 25.0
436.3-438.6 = 17.4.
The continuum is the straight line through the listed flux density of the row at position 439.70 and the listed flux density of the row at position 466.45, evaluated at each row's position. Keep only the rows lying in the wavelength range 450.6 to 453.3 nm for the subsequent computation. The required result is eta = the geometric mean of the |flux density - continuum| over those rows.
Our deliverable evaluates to 2.8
